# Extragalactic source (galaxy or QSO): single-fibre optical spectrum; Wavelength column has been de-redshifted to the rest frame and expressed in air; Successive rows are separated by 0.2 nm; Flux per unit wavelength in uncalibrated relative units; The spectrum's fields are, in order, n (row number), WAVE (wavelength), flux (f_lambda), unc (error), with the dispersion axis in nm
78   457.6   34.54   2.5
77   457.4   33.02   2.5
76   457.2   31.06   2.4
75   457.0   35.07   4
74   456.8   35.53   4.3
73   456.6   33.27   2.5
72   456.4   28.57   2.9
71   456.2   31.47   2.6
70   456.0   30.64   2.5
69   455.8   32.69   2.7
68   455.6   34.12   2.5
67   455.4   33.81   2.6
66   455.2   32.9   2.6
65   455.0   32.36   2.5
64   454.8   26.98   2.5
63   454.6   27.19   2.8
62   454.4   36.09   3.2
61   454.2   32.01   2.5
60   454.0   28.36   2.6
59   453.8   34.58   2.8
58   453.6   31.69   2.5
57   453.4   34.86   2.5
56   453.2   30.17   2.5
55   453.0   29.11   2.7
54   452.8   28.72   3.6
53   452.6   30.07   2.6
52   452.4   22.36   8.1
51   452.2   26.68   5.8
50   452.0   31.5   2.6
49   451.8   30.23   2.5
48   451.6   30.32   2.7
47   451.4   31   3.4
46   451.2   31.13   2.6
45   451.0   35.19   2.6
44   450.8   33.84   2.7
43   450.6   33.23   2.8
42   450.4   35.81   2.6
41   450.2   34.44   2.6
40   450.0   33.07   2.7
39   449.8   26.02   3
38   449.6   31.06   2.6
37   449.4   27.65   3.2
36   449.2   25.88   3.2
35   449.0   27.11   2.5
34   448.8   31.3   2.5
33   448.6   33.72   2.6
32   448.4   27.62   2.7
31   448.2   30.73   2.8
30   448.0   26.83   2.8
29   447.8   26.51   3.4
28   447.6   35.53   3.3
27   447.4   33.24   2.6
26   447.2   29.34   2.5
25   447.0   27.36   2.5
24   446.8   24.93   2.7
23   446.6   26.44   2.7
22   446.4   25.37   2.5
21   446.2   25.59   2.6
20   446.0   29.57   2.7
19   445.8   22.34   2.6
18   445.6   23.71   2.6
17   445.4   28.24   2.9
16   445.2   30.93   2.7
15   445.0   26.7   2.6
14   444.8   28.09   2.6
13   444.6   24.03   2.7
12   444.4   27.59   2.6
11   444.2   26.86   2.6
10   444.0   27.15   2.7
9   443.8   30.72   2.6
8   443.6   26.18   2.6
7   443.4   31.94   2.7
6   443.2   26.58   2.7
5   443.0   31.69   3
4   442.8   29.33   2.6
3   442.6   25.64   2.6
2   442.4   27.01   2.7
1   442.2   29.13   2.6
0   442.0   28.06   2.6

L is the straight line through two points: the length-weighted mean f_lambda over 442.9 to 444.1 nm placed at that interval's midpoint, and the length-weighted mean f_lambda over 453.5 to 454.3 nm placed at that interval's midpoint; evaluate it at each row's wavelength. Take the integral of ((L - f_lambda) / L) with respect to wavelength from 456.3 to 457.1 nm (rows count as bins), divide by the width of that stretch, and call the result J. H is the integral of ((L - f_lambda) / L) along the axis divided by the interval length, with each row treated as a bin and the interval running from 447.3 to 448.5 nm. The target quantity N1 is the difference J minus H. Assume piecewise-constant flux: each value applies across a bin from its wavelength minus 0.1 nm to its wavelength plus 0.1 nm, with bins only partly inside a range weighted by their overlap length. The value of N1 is -0.03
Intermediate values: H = 0.002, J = -0.02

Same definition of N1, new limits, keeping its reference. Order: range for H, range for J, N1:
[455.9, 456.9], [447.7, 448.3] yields 0.06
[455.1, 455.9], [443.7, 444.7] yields 0.11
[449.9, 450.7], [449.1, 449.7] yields 0.19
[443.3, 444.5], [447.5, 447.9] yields -0.06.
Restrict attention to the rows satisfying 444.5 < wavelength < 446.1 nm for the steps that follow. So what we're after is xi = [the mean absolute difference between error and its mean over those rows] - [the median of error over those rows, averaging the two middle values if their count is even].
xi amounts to -2.6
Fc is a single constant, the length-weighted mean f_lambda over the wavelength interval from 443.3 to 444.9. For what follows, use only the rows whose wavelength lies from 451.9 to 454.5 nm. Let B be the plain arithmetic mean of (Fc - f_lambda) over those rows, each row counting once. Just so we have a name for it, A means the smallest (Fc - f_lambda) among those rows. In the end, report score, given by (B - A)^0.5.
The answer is 2.4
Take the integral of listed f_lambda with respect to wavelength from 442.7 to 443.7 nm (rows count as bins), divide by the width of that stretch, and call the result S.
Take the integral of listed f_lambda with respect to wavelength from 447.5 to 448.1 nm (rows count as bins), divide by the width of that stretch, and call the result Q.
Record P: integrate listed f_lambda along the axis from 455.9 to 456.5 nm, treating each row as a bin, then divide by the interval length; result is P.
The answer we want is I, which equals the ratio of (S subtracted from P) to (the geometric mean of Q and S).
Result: 0.037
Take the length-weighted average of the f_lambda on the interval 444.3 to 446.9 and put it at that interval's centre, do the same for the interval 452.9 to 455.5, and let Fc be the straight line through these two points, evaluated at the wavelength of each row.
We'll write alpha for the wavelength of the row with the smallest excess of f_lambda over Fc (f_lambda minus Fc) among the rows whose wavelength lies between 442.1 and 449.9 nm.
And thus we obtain 445.8 nm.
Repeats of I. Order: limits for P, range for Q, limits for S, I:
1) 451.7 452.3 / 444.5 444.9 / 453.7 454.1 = -0.070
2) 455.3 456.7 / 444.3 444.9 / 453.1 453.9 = -0.025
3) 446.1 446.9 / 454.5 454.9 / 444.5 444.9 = -0.018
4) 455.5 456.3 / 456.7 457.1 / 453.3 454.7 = 0.004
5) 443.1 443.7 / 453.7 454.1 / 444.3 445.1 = 0.056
